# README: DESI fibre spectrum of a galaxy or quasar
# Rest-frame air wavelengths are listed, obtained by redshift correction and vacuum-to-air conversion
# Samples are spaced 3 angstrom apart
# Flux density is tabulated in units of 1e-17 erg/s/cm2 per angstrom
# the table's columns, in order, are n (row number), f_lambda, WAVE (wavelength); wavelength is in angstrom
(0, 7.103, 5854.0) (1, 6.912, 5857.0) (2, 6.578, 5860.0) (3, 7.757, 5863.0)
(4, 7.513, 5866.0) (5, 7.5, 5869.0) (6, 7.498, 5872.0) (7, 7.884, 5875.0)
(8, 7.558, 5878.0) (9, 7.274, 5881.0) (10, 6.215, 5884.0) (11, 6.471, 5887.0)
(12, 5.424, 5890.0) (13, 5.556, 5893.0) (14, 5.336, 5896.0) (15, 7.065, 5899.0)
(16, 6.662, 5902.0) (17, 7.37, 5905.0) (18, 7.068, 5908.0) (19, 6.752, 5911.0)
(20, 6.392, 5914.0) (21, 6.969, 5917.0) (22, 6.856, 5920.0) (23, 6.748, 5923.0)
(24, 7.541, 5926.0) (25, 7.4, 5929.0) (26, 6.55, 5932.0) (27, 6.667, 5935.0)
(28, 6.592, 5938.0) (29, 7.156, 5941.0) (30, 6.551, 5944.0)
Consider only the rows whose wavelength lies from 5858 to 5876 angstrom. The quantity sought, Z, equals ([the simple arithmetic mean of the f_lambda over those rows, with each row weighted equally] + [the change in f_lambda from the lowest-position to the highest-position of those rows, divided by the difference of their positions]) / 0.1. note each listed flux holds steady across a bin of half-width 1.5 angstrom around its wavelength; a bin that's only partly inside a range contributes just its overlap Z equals 75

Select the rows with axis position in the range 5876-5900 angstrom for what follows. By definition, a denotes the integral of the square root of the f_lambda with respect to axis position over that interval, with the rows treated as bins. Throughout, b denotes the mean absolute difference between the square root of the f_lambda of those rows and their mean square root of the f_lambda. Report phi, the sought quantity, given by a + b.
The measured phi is 61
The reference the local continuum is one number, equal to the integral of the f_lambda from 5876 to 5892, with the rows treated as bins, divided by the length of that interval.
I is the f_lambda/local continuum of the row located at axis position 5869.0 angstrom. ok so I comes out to 1.14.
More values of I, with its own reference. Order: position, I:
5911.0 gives 1.02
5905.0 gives 1.12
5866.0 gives 1.14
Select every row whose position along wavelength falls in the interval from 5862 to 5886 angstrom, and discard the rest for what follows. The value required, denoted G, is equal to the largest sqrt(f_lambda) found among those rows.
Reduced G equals 2.81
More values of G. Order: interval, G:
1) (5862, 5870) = 2.79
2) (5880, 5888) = 2.70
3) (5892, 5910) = 2.71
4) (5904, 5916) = 2.71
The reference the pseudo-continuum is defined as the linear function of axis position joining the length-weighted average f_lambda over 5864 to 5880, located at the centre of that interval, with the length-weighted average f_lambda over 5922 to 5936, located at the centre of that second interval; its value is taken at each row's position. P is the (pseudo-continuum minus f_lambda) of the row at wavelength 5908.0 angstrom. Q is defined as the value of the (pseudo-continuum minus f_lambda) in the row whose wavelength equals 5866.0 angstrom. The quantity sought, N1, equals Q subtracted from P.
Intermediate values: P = 0.15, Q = 0.13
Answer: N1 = 0.0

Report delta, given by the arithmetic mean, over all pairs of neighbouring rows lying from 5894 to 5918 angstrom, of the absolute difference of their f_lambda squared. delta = 8.3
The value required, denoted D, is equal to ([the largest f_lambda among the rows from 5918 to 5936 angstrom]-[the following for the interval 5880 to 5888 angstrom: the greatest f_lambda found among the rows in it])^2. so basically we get 0.07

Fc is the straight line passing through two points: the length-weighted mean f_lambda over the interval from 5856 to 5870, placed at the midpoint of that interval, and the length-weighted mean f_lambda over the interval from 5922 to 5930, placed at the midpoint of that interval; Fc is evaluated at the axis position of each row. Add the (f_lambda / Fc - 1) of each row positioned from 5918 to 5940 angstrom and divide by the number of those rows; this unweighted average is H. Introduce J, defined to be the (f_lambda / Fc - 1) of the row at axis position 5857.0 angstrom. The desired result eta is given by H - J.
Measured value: 0.00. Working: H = -0.047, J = -0.047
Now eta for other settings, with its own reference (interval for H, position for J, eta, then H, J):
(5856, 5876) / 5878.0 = -0.03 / 0.017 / 0.042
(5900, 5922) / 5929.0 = -0.07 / -0.053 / 0.021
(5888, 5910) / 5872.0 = -0.16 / -0.124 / 0.034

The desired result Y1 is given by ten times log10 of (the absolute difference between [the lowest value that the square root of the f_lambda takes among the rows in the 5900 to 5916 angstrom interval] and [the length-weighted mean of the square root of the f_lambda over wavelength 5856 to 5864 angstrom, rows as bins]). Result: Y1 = -9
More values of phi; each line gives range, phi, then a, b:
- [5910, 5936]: 68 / 68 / 0.054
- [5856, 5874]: 49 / 49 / 0.068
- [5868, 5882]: 39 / 38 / 0.026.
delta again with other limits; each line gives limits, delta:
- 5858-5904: 6.9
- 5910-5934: 5.8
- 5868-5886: 5.9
